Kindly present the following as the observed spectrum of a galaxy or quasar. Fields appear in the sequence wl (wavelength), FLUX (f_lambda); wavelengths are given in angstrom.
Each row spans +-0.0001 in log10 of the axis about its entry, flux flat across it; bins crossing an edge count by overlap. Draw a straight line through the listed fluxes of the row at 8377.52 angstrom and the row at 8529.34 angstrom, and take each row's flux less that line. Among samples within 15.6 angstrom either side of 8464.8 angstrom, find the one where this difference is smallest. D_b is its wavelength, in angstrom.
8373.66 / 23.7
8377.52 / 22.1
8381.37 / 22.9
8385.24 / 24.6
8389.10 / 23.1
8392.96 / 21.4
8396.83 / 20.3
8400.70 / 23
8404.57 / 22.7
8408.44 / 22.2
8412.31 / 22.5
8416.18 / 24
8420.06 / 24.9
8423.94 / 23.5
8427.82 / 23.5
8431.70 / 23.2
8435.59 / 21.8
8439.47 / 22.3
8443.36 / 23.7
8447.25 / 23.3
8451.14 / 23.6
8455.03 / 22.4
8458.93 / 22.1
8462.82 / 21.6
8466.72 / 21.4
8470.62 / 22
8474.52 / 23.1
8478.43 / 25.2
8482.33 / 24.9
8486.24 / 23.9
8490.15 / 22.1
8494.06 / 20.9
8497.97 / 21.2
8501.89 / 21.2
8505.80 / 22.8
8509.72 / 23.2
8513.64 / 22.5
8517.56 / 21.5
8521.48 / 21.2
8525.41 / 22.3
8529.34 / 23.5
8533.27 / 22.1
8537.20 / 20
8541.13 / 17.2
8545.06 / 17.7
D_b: 8466.72 angstrom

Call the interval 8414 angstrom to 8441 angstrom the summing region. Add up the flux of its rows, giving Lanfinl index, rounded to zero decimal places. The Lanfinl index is 163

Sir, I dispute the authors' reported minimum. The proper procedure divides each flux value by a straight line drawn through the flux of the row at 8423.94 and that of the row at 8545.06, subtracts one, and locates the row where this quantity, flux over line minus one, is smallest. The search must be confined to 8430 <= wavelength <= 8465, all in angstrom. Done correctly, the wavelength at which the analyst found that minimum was 8435.59 angstrom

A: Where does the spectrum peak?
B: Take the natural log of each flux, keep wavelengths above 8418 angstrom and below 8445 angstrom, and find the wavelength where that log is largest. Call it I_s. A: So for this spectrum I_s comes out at 8420.06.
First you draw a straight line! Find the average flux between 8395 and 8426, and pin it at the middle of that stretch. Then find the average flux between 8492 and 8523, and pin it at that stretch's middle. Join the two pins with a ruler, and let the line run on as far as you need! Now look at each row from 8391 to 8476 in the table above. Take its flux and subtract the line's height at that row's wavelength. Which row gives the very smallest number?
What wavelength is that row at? 8396.83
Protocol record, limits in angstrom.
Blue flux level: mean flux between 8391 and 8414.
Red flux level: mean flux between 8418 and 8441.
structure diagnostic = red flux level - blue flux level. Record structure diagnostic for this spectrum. 1.2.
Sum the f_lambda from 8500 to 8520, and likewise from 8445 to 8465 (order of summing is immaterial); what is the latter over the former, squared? 1.03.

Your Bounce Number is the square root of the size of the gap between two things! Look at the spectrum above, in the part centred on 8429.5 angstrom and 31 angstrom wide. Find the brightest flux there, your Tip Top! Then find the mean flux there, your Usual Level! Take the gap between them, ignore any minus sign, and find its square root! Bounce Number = 1.2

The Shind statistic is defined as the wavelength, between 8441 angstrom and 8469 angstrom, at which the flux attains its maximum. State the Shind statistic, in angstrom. 8443.36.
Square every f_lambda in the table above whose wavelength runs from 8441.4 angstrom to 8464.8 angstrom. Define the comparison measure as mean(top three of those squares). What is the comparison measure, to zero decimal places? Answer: 554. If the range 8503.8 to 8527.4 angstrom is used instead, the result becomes 521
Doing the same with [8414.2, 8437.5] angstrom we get 583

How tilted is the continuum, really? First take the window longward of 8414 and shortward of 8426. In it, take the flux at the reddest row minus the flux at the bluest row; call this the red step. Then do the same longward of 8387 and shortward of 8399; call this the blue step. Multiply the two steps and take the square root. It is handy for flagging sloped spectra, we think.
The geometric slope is 1.2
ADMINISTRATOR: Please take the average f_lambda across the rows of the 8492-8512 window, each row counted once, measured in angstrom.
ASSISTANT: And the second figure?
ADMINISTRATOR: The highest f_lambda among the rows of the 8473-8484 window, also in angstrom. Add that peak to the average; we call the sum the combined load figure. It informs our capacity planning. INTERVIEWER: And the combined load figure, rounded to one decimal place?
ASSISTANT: 47.1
